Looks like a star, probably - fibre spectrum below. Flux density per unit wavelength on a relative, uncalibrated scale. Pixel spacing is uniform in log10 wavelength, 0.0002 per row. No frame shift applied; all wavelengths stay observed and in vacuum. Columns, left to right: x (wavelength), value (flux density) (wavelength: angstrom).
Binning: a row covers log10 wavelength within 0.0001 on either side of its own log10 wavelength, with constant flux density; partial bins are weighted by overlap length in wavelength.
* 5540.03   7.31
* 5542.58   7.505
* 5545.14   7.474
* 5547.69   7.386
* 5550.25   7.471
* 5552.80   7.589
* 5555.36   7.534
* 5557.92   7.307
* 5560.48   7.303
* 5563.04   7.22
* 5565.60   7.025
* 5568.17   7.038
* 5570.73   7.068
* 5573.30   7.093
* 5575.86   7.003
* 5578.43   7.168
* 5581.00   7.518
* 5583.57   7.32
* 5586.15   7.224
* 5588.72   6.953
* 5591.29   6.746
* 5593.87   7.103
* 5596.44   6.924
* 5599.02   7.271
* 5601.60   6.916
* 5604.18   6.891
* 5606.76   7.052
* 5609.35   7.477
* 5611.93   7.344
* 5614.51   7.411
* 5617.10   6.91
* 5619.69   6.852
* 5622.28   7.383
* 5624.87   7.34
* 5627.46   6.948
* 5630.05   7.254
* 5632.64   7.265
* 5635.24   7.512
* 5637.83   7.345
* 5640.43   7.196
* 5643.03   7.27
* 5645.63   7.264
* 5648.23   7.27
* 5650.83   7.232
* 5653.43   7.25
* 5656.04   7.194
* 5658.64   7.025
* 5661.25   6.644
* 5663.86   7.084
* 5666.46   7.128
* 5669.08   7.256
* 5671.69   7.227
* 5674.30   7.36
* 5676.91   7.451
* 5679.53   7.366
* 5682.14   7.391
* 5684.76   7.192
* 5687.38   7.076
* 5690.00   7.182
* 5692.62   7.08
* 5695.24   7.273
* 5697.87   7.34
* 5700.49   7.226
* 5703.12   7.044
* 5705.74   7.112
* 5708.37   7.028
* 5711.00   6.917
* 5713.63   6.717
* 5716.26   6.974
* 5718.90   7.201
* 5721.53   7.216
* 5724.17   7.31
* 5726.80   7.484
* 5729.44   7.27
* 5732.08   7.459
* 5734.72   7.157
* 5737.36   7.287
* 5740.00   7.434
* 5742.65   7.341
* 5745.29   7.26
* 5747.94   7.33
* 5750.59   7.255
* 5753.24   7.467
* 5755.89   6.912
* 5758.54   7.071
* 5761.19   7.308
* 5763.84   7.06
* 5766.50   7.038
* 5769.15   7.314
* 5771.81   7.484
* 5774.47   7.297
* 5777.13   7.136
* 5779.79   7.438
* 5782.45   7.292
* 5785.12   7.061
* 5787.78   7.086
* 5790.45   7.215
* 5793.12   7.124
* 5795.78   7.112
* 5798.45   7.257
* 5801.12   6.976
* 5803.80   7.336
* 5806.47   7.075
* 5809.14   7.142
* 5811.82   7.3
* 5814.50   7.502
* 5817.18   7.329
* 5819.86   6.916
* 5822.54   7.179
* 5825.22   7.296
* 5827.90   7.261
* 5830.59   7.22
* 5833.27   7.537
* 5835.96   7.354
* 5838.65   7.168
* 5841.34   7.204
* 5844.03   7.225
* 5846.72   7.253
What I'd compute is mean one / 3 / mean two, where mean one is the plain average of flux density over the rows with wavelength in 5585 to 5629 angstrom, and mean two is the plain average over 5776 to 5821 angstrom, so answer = 0.329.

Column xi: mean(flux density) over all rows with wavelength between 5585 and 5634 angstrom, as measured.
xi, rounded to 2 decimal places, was 7.12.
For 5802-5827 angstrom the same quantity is 7.23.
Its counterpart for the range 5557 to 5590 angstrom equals 7.17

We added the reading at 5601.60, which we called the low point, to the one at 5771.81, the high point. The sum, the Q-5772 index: 14.40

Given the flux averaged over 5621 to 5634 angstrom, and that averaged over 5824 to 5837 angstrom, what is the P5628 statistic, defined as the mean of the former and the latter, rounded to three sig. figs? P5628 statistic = 7.29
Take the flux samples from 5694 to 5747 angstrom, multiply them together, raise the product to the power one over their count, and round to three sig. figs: 7.20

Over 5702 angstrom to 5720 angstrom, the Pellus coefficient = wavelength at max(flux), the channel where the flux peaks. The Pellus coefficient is 5718.90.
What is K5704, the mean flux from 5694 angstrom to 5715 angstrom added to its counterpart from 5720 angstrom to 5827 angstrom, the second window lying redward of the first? 14.3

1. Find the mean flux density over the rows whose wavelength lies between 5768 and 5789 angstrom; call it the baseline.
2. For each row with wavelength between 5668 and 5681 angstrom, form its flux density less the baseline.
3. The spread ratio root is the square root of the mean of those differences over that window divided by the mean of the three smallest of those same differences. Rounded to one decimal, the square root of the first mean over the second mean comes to 2.0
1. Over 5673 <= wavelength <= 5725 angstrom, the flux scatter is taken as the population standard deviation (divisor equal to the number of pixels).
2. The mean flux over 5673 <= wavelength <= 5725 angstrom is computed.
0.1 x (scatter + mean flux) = 0.735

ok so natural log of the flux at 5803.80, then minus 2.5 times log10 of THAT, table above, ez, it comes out -0.749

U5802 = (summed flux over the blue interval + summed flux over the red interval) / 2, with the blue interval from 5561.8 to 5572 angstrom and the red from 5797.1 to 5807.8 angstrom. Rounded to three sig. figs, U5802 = 28.5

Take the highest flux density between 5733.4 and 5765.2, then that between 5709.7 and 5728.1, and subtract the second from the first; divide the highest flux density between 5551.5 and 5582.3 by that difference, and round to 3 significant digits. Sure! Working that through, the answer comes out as -446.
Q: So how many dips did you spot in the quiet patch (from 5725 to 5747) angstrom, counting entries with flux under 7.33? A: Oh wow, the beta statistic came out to 4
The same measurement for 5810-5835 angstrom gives 7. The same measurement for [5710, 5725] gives 6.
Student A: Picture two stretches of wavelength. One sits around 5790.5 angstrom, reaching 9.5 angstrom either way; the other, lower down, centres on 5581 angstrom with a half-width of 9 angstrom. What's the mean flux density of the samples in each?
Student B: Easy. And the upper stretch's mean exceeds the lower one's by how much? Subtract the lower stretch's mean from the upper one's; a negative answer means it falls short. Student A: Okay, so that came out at -0.02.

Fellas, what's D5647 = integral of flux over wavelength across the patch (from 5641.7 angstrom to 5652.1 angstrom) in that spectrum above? 75.5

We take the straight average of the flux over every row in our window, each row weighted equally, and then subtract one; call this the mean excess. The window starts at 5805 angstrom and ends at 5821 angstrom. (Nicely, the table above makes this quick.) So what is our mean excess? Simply 6.21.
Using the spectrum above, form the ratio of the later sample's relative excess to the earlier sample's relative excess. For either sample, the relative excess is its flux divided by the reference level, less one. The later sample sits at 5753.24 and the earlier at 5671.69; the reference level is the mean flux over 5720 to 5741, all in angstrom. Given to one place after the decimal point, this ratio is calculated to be -1.4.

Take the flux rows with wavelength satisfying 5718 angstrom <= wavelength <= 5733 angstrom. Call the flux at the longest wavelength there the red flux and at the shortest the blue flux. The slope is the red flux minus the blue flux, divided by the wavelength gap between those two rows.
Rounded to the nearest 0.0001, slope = 0.0196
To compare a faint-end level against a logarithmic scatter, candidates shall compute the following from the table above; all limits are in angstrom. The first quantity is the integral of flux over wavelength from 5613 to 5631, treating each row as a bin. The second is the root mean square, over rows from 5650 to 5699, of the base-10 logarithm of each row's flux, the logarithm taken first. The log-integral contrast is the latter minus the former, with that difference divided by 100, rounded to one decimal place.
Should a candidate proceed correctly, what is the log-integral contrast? -1.3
